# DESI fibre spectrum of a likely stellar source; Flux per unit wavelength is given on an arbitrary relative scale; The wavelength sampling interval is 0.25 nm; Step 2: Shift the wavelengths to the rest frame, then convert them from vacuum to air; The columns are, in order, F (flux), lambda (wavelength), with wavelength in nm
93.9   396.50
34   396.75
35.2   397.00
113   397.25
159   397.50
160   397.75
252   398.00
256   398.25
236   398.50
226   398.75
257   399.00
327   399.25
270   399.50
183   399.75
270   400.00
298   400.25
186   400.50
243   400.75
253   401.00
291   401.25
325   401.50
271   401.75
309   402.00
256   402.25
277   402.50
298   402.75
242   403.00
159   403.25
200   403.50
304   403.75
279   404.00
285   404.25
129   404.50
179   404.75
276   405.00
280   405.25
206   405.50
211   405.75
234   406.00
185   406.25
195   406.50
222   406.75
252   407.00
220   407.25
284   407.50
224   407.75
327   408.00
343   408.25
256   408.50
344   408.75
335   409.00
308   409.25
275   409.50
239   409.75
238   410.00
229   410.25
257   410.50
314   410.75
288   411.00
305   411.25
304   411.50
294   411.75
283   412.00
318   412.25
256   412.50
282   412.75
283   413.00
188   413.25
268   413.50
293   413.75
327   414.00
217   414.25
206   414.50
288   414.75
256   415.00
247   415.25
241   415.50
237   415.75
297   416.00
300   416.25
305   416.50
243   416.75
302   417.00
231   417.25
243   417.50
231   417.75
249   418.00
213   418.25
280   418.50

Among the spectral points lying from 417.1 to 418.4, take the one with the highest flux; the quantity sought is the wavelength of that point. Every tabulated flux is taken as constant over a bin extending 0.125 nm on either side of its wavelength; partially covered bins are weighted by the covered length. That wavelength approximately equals 418.00 nm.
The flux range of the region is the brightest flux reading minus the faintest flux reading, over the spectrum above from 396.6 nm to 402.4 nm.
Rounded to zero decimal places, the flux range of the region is 293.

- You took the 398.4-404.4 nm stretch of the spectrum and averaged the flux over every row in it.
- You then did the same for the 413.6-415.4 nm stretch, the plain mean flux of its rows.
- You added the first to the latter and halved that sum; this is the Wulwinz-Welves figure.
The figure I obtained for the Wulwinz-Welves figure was 261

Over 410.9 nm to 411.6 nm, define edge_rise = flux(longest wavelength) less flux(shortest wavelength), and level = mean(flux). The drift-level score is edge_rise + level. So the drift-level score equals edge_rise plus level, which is 315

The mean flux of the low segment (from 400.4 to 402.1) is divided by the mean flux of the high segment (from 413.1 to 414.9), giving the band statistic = 1.05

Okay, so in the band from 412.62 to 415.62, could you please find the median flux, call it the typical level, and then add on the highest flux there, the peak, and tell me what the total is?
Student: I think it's 589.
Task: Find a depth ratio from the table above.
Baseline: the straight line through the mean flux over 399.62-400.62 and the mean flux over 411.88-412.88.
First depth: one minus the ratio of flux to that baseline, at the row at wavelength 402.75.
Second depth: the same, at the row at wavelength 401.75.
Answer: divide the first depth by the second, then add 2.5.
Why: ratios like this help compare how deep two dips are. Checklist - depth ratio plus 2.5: 4.2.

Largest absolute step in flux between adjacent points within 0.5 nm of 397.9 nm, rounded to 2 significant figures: 92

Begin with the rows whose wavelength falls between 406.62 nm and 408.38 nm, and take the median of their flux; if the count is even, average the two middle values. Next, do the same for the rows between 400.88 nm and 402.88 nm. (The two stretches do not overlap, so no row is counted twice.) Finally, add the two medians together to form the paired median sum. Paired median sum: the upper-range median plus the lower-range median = 536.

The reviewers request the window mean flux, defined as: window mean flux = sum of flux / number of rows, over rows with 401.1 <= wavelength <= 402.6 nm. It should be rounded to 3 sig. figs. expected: 288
